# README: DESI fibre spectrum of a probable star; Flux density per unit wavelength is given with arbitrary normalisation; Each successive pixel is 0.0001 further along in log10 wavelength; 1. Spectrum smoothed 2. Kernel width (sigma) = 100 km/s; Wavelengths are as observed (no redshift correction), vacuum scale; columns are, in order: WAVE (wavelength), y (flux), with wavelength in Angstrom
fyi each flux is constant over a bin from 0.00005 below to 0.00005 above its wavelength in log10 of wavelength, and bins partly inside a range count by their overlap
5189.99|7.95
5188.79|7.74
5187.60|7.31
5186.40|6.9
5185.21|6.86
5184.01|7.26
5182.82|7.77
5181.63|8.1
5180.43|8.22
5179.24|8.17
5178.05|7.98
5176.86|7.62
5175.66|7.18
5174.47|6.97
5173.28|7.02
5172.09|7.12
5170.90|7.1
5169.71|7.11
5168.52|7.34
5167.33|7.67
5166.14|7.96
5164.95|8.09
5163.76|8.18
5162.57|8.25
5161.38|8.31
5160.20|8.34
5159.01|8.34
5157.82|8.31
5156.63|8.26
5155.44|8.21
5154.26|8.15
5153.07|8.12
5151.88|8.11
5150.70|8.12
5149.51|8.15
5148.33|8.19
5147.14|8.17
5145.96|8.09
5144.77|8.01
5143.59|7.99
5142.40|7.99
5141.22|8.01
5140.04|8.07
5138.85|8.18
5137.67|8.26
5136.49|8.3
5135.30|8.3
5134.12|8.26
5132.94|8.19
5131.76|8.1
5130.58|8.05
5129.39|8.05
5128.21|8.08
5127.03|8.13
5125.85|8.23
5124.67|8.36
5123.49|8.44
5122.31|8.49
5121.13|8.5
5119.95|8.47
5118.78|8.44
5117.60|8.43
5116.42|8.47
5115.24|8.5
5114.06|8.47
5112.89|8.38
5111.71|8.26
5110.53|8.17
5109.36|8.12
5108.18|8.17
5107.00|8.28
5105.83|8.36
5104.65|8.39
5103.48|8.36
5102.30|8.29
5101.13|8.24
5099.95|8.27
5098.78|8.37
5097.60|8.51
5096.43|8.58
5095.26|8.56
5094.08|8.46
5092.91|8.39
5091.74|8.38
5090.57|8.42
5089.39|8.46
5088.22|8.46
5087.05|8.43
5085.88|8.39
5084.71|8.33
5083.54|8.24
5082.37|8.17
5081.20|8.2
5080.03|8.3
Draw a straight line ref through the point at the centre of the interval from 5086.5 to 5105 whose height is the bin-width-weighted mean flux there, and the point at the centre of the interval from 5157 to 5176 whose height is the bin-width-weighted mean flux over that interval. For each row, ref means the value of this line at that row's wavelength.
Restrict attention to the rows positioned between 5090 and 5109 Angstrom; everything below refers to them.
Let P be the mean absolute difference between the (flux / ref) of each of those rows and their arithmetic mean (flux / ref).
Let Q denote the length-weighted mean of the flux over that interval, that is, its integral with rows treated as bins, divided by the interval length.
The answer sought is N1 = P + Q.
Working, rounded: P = 0.009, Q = 8.37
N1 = 8.38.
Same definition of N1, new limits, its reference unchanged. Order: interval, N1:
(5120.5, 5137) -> 8.26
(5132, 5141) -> 8.22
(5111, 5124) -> 8.45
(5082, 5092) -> 8.38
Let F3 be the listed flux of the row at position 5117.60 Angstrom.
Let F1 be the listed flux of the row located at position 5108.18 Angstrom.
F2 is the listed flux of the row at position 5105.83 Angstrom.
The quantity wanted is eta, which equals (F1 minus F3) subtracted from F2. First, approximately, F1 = 8.17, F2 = 8.36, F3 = 8.43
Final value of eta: 8.62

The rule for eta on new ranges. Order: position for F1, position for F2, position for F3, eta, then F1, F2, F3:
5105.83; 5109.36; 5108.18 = 7.93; 8.36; 8.12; 8.17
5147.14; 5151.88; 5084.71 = 8.27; 8.17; 8.11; 8.33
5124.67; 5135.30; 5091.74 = 8.32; 8.36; 8.3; 8.38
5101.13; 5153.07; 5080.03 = 8.18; 8.24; 8.12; 8.3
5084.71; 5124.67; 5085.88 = 8.42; 8.33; 8.36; 8.39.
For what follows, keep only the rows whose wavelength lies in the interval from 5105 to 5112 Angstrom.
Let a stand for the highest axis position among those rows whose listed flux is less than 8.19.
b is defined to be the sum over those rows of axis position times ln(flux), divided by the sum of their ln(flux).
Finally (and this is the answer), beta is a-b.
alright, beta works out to 1.8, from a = 5110.53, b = 5108.8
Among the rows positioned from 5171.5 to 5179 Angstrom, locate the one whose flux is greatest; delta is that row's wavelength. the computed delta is 5178.05 Angstrom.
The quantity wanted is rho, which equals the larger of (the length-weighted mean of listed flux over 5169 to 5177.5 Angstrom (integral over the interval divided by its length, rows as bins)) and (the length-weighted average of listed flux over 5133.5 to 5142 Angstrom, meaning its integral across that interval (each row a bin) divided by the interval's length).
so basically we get 8.20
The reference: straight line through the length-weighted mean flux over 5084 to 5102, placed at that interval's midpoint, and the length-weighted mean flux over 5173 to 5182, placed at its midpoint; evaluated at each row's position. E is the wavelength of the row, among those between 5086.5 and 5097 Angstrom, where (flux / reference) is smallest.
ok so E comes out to 5091.74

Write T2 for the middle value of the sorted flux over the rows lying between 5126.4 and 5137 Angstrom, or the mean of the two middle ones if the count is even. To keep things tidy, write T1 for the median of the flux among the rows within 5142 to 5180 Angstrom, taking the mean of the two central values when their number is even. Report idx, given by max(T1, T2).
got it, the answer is 8.13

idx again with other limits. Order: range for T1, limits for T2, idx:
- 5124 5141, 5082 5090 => 8.39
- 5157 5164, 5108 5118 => 8.38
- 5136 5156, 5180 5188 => 8.12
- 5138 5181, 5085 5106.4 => 8.39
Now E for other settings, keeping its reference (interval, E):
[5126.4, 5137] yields 5129.39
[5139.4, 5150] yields 5142.40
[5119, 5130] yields 5129.39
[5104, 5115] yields 5109.36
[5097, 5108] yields 5101.13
